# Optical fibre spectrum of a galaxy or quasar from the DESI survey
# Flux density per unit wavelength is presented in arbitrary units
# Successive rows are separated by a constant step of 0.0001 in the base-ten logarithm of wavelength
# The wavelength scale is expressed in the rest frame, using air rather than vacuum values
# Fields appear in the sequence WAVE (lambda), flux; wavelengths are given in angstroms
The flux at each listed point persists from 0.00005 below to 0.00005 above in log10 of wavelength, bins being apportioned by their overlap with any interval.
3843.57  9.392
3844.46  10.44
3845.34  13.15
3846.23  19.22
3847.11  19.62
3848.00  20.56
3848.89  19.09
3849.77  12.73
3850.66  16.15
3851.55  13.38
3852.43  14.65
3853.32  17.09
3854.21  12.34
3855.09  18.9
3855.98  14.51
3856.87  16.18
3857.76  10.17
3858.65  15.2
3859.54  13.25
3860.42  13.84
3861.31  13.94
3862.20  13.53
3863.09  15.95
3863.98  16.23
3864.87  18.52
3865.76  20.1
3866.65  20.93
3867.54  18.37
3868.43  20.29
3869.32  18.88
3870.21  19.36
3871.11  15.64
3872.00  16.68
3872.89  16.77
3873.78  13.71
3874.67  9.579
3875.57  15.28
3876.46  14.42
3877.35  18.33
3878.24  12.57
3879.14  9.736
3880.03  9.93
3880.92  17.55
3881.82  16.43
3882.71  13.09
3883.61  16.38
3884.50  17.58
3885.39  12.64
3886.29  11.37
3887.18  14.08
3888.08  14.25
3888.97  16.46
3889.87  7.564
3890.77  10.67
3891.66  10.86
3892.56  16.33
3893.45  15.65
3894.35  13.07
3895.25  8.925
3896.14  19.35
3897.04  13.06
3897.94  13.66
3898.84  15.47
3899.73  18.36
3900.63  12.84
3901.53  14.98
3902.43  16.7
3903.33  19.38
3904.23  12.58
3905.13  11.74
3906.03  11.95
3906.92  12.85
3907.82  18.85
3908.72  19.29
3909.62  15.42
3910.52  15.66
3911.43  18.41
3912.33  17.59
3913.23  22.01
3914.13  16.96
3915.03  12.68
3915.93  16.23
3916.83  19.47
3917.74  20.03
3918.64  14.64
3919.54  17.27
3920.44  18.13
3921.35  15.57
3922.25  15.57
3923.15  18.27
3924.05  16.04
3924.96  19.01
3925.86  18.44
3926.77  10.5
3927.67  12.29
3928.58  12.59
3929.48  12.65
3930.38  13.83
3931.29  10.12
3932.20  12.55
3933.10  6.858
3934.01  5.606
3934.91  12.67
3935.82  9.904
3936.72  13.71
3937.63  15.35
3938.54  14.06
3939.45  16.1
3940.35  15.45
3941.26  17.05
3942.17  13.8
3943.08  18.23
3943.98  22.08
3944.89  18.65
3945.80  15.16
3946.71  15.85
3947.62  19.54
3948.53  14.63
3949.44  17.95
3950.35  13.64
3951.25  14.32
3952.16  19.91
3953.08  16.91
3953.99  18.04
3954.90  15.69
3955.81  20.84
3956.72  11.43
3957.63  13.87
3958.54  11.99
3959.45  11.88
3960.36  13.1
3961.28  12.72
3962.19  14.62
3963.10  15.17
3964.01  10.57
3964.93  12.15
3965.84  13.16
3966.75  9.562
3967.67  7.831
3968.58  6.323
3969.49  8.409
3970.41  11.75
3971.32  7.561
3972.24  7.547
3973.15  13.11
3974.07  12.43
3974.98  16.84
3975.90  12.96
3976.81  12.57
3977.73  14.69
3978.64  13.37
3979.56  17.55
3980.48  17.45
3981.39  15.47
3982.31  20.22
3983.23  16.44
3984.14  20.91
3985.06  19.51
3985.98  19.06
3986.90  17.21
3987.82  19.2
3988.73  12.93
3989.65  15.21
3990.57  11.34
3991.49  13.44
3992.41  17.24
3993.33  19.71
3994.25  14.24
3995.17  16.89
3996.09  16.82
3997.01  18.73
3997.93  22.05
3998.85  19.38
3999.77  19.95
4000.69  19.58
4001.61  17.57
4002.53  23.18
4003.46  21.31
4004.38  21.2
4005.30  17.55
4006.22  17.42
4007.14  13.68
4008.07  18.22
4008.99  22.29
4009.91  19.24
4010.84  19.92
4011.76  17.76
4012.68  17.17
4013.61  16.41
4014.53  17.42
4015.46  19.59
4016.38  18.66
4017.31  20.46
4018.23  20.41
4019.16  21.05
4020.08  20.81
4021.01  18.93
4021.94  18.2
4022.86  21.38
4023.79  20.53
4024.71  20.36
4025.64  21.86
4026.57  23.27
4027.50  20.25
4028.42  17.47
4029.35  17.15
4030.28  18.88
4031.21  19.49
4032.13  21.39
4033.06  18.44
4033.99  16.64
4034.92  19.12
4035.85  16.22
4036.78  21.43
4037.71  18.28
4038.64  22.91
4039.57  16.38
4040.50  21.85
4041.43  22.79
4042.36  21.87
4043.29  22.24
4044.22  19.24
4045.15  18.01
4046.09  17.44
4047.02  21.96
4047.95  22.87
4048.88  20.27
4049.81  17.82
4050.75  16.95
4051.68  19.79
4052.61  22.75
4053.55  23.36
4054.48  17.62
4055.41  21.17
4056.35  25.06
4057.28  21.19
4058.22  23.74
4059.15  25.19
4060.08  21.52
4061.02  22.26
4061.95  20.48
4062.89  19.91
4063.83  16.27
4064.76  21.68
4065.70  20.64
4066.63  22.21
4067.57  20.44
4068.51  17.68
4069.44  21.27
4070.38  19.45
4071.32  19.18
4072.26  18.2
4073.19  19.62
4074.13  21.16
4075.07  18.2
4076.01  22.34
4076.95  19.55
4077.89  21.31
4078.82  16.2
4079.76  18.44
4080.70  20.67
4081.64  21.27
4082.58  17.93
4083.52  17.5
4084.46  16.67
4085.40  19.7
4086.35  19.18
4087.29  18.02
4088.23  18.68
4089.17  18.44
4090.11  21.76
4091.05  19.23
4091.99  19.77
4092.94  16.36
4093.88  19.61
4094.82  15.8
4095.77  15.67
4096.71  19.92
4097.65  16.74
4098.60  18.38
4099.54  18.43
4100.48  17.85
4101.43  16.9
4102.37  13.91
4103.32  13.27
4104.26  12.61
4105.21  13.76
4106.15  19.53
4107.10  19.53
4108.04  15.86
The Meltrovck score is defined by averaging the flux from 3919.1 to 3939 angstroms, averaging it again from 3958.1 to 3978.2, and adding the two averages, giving 25.4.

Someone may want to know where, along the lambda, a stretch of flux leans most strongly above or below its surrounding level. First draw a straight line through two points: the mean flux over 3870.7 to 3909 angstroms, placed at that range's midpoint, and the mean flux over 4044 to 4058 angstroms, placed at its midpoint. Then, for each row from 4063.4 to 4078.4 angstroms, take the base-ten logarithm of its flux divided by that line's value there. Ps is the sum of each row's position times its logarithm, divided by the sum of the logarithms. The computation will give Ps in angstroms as 4070.4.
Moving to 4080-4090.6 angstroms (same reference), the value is 4085.5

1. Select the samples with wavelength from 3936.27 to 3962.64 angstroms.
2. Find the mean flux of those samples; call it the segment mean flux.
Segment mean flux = 15.7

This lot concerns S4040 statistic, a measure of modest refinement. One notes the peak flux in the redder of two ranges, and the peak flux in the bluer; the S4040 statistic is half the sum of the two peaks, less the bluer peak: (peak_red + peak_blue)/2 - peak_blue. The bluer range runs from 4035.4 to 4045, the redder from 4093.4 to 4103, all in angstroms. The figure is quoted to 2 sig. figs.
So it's -1.5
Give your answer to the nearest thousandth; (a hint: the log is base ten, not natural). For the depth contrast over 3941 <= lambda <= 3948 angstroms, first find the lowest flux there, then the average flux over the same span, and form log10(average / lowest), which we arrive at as 0.104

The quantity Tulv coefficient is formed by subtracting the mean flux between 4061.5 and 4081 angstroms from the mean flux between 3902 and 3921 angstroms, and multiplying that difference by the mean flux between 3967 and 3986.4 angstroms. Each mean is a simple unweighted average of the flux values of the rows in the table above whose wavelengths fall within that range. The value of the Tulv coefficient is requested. -44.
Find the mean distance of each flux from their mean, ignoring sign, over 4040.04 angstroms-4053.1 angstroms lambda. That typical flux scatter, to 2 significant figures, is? 1.9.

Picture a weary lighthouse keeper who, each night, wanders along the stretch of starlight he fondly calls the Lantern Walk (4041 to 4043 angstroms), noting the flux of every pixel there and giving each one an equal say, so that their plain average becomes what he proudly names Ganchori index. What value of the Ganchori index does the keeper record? 22.3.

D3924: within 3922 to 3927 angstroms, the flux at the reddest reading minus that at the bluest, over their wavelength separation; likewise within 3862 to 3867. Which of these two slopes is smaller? -1.1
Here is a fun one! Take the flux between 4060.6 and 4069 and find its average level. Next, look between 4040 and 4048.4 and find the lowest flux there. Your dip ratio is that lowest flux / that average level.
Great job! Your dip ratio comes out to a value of 0.9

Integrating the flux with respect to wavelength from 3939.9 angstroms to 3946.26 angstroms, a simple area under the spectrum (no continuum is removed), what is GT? 109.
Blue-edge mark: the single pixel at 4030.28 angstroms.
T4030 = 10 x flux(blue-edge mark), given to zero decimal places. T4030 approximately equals 189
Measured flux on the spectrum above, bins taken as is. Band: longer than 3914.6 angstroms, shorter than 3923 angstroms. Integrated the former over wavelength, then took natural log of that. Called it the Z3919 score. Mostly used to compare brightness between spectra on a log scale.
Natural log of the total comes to 4.9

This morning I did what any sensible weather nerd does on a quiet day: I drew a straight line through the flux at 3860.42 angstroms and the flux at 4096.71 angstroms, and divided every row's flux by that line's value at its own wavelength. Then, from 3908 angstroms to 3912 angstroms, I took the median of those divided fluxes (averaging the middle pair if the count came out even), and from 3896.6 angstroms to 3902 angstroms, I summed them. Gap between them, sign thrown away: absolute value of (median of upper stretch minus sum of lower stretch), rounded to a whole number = 5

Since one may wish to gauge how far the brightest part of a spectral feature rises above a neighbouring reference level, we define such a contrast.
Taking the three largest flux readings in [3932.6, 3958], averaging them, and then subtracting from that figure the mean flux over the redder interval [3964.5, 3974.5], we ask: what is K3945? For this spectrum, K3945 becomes 11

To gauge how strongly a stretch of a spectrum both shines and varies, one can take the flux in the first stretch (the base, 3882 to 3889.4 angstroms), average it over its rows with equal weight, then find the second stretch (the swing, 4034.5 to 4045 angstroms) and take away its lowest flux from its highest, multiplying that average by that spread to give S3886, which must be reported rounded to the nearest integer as 97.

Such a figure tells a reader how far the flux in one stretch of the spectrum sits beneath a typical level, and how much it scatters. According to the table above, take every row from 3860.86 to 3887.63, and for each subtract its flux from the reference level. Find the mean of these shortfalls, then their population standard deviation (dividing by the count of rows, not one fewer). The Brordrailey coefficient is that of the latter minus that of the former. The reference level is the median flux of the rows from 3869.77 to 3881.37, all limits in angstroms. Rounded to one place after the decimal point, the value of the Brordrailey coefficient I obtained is 3.4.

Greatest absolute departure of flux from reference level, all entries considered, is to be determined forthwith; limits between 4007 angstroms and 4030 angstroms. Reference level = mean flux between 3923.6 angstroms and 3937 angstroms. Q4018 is 10.8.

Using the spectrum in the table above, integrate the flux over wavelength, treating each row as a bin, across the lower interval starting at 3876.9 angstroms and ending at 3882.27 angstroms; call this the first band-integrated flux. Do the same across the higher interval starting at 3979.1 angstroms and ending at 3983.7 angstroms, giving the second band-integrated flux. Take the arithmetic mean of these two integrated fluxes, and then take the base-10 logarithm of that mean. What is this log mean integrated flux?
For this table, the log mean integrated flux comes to 1.89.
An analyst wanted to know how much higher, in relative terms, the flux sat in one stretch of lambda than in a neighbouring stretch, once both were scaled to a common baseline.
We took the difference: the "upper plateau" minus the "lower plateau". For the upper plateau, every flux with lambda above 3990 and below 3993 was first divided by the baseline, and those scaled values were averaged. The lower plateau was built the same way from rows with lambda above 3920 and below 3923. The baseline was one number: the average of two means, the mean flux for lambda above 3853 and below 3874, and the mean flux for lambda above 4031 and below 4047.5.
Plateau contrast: -0.13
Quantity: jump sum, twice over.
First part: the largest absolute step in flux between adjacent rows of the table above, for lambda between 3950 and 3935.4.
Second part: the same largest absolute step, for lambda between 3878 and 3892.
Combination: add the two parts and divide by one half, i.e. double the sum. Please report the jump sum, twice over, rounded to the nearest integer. 28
